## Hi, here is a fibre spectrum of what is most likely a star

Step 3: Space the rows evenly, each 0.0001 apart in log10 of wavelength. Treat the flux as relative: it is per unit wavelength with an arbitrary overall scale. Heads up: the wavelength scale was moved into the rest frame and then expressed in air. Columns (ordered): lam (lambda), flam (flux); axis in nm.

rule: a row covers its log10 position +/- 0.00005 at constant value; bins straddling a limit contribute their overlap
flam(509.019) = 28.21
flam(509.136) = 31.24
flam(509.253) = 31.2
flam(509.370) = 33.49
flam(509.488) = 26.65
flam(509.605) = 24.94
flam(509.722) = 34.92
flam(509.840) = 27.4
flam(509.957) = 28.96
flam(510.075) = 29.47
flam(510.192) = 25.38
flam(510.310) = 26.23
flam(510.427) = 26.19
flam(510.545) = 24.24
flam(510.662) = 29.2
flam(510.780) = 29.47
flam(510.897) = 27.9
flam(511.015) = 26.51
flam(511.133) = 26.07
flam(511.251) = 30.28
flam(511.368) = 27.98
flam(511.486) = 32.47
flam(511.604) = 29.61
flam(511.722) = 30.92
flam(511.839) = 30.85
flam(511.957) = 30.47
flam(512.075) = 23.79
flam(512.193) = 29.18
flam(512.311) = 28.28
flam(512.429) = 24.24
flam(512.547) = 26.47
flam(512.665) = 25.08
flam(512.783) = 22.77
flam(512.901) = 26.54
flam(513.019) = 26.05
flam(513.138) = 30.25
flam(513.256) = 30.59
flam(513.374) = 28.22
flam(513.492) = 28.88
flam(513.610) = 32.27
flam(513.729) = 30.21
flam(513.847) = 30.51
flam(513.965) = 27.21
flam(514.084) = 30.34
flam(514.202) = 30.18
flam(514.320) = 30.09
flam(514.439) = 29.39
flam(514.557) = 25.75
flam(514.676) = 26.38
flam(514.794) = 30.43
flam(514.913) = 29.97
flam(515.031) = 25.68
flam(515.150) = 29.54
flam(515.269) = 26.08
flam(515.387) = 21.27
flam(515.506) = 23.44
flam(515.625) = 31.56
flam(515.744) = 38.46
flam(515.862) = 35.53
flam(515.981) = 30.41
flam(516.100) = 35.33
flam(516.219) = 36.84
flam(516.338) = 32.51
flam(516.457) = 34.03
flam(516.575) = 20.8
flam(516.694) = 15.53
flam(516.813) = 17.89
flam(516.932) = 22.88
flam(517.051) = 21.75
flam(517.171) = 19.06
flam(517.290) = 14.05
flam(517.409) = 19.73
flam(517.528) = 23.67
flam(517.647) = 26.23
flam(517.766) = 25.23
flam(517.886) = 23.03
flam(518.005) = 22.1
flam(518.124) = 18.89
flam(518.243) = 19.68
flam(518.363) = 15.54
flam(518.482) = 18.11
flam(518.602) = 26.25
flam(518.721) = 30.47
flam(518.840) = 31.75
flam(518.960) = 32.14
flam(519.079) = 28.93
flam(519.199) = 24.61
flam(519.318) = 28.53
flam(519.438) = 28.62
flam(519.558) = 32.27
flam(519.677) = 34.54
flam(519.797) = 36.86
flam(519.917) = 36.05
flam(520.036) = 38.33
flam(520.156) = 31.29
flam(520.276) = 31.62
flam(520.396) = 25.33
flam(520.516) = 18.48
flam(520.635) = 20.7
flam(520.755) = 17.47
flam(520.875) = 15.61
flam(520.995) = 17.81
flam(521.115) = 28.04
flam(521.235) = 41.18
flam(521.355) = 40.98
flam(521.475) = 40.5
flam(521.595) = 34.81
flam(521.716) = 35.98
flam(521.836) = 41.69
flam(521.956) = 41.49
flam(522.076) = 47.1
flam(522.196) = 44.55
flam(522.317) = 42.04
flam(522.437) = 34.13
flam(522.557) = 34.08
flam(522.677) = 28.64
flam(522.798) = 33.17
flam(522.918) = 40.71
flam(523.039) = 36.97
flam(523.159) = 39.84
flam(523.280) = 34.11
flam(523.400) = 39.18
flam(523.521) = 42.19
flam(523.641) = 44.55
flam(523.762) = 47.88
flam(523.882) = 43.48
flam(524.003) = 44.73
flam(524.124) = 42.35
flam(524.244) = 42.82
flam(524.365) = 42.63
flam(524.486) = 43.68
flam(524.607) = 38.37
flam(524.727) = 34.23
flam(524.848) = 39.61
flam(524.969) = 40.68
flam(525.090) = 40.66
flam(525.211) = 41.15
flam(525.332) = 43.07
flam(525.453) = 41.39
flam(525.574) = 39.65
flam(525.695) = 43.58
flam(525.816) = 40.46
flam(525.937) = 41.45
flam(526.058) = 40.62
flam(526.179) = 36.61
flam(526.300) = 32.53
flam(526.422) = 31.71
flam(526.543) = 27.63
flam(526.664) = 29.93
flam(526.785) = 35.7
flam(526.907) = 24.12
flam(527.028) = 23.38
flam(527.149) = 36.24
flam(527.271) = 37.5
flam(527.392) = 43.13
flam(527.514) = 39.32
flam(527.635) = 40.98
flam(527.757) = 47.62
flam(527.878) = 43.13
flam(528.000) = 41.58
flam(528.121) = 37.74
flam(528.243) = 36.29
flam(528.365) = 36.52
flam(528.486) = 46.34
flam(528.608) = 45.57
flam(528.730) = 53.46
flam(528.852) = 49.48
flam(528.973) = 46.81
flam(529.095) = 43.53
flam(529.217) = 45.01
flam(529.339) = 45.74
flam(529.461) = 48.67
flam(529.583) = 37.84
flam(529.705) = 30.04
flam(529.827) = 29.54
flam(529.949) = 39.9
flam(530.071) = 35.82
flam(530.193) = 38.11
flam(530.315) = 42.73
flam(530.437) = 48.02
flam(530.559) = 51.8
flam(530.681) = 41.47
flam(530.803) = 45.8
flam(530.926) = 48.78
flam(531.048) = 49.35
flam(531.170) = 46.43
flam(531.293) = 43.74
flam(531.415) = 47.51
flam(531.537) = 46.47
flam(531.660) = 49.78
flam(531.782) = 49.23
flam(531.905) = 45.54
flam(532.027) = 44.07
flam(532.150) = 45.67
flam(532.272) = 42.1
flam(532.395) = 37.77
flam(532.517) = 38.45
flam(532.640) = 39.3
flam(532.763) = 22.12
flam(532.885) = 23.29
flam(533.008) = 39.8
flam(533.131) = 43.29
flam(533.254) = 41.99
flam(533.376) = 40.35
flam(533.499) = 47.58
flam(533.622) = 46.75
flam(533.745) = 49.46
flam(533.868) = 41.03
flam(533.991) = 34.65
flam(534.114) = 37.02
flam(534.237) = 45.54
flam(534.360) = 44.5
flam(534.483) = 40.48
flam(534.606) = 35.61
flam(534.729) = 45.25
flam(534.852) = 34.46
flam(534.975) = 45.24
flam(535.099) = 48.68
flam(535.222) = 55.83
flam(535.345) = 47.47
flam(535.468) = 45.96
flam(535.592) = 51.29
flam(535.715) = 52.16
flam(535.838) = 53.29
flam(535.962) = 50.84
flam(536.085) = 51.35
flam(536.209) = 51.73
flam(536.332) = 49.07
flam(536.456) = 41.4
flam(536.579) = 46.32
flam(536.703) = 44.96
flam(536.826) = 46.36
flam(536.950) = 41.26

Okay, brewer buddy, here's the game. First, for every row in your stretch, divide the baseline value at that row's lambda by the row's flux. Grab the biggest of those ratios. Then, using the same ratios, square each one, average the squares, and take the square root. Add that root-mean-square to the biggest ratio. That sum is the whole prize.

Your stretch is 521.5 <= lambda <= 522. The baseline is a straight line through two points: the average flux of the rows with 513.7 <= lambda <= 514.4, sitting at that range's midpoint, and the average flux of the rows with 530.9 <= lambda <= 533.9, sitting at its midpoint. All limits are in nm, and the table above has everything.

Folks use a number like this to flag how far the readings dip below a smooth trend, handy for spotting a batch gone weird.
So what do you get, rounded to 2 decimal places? 1.93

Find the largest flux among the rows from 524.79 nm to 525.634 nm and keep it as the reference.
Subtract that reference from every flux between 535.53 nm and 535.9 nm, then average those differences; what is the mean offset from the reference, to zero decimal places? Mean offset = 9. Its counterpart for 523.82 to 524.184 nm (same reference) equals 0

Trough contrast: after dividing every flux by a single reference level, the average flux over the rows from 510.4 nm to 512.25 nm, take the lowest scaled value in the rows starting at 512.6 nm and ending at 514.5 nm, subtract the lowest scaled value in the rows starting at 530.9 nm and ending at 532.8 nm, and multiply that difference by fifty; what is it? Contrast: 1.1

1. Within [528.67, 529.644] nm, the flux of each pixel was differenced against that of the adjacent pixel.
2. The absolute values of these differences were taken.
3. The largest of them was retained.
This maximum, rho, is 10.8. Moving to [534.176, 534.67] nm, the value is 4.9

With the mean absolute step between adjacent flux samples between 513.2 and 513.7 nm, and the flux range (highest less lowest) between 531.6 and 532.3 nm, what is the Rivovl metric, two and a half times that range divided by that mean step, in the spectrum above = 9.0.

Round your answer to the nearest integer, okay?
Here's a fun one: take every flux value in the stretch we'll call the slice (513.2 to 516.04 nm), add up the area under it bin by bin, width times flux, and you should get 83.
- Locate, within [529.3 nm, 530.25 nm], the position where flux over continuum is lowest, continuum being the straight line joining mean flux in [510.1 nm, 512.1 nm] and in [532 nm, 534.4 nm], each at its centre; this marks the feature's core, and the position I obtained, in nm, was 529.827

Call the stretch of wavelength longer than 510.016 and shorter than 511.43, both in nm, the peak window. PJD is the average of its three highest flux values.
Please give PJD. 30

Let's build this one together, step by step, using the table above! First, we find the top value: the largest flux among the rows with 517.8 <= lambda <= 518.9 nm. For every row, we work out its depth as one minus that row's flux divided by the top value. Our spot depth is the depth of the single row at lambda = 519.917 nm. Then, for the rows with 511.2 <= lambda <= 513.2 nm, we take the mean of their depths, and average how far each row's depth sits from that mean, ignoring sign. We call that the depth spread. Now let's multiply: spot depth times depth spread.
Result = -0.010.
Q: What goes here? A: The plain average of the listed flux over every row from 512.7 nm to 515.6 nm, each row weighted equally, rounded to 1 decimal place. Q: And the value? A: 28.0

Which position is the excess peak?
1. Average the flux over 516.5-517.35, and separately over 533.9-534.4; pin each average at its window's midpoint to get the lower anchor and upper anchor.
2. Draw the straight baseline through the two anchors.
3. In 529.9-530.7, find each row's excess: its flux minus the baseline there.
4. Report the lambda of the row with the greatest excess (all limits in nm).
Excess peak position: 530.559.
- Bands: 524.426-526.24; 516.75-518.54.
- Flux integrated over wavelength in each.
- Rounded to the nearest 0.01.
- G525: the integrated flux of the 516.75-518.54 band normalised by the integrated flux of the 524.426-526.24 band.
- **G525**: 0.50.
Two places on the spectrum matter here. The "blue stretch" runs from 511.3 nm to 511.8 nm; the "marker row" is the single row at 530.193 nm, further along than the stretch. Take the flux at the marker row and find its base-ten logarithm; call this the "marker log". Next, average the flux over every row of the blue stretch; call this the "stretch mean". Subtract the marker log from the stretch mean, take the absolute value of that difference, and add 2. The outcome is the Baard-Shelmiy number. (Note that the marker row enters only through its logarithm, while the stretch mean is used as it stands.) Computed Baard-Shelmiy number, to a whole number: 31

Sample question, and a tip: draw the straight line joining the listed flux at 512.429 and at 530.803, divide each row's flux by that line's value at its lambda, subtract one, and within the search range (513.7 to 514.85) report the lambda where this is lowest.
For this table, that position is 514.557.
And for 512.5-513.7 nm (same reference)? 512.783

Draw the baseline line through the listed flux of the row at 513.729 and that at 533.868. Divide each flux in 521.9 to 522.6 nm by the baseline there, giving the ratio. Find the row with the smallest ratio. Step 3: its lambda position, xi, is 522.557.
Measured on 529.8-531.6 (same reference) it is 529.827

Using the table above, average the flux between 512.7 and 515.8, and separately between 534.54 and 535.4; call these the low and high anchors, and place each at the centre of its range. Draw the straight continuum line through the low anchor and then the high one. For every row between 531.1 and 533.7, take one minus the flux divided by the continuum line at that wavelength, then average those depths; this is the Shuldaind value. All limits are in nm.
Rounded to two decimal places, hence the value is 0.01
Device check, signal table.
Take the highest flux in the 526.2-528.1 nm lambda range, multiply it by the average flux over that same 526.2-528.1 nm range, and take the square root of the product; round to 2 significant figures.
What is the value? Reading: 41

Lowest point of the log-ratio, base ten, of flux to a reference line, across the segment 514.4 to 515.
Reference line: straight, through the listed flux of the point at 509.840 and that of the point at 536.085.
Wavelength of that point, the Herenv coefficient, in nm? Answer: 514.557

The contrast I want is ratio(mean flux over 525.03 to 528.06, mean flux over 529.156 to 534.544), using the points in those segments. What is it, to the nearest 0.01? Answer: 0.90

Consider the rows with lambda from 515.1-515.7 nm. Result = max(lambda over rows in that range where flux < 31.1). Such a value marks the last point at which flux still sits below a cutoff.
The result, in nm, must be 515.506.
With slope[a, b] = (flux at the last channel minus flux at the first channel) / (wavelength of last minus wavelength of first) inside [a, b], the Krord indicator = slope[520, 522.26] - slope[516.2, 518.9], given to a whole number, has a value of 5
